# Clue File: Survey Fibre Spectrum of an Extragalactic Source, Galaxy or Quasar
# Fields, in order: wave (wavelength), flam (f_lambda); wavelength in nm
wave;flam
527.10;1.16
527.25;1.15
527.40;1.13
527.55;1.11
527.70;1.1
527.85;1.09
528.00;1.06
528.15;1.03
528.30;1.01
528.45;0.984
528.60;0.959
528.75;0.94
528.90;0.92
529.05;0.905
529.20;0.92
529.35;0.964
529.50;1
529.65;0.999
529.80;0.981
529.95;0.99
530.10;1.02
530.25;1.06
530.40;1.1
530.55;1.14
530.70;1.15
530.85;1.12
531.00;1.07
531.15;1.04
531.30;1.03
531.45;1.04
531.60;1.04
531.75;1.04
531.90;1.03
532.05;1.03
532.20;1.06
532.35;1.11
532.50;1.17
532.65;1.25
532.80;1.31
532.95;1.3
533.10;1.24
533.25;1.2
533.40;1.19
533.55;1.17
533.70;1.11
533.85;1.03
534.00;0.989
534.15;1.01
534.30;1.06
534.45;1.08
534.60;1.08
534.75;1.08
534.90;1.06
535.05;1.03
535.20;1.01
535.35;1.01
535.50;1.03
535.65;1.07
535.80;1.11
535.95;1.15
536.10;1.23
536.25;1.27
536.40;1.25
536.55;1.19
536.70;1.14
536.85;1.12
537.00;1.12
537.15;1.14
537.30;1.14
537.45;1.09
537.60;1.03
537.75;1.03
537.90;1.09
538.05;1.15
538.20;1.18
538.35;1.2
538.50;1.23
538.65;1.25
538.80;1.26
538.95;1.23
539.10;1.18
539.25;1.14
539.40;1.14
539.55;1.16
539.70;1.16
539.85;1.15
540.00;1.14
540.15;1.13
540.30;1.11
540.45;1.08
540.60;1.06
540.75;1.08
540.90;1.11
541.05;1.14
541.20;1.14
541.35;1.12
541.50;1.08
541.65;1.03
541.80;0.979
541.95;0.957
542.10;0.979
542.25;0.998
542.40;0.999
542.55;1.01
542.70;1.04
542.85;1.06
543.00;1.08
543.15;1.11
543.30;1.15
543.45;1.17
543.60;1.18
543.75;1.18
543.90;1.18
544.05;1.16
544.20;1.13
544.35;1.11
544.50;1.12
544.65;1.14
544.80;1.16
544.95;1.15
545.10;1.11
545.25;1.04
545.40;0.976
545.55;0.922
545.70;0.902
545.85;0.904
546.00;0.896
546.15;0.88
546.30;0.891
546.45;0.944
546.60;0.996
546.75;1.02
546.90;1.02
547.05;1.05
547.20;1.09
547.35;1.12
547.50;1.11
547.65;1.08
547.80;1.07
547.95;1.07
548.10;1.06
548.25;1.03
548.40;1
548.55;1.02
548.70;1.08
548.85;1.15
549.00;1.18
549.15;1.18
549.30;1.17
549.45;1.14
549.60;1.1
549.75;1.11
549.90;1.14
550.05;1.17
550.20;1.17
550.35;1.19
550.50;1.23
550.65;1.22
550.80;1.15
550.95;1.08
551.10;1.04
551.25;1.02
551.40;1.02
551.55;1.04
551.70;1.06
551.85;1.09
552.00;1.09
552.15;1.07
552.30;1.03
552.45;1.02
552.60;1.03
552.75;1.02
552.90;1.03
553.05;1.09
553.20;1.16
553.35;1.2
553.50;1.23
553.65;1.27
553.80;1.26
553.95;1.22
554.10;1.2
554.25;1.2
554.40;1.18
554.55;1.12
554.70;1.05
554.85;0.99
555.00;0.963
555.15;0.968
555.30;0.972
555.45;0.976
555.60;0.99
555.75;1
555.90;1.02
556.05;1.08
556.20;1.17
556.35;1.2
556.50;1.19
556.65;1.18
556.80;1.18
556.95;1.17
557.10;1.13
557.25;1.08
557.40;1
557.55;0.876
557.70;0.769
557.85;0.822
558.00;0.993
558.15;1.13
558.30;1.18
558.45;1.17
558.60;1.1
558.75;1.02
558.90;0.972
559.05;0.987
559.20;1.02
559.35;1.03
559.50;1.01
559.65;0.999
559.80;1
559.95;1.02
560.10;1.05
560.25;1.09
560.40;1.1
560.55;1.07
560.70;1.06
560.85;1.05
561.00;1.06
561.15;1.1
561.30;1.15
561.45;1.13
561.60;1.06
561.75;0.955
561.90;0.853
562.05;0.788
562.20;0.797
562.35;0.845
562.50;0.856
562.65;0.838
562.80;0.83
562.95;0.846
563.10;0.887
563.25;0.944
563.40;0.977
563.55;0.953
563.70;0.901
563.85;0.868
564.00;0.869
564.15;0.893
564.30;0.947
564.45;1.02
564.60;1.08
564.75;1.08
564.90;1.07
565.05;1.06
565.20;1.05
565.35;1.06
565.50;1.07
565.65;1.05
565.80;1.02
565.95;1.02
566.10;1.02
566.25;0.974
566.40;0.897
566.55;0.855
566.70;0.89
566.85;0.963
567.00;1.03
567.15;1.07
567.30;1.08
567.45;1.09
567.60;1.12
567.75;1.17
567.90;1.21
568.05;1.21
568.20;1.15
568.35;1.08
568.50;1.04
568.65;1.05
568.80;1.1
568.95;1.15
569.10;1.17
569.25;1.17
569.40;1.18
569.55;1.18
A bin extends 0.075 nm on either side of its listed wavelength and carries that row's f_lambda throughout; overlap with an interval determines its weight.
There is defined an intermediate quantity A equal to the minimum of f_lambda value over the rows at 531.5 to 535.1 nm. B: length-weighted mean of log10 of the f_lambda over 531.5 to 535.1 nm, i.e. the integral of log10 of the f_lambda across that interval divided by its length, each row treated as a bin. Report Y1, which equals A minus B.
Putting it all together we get 0.945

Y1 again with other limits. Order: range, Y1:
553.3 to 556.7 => 0.918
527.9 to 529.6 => 0.917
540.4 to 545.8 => 0.871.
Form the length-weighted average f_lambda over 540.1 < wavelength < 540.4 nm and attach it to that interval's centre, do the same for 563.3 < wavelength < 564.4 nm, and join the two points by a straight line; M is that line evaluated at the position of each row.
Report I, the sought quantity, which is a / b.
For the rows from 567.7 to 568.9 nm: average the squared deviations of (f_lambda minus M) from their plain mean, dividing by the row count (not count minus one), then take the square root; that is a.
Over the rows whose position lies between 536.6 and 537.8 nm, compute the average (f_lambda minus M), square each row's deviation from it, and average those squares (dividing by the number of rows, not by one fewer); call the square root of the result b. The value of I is 1.48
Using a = 0.062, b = 0.042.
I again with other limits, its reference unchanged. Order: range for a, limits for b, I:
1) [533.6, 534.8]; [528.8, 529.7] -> 0.97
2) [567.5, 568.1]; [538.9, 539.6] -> 1.19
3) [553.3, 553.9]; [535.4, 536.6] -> 0.34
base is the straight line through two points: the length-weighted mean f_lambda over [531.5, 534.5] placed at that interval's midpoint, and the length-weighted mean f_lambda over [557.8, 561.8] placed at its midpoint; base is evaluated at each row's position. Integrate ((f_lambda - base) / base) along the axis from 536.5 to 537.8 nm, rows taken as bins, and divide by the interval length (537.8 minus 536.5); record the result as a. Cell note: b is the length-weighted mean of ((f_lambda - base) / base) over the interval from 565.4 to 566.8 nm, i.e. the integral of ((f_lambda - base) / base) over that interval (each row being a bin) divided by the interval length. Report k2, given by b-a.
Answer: -0.056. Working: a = 0.00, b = -0.054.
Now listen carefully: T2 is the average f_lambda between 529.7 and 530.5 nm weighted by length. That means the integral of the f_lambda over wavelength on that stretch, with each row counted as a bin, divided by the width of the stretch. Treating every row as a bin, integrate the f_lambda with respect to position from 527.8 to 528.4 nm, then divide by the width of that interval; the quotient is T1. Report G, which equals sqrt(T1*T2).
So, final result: 1.04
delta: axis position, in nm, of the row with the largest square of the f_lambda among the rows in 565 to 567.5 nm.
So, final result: 567.45 nm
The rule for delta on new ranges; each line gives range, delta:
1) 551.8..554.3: 553.65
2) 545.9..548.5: 547.35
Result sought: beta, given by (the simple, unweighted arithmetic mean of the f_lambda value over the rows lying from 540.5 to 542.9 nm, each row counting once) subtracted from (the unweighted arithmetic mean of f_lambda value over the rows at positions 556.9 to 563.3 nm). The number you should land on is -0.053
